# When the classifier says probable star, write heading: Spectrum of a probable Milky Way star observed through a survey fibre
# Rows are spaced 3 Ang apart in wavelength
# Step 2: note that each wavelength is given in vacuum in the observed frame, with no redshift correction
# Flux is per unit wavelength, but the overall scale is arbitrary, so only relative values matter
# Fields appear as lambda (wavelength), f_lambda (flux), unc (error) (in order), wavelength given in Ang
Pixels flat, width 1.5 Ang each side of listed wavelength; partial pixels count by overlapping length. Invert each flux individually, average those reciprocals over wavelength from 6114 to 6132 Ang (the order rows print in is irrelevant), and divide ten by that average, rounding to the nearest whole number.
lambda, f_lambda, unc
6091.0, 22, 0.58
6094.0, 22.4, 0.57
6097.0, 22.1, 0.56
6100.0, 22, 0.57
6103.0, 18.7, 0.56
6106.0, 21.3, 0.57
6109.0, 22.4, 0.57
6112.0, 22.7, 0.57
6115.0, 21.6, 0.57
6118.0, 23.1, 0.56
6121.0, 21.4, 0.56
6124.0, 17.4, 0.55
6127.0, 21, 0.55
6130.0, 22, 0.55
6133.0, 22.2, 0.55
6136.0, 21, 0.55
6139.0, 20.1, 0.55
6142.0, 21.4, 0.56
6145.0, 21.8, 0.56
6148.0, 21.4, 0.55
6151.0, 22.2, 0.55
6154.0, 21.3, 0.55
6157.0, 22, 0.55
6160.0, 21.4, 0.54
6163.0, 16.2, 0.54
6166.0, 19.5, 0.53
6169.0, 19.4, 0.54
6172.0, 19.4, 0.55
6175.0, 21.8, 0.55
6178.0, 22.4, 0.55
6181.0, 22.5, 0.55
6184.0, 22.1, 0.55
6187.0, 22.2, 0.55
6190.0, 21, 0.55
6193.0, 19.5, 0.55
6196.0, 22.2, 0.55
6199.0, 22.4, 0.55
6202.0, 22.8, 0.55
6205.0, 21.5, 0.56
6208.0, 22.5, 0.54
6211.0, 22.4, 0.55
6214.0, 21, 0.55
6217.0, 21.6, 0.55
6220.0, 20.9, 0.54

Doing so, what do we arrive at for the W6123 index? 209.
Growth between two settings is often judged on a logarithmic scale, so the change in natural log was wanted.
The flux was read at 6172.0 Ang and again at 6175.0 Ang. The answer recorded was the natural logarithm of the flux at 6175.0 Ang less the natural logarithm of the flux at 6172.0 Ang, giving 0.12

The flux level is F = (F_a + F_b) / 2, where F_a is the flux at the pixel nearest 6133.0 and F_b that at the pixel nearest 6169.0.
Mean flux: 20.8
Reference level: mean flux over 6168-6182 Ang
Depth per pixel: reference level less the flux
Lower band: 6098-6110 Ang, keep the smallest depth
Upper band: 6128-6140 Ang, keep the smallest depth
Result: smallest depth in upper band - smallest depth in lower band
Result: 0.20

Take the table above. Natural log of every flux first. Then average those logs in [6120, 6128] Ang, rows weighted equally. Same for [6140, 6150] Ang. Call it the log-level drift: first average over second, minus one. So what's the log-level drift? -0.03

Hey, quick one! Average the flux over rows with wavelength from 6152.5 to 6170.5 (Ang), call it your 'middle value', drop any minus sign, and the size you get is 20.0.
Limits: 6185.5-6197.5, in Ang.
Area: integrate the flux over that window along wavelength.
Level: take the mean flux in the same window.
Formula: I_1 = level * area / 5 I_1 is 1081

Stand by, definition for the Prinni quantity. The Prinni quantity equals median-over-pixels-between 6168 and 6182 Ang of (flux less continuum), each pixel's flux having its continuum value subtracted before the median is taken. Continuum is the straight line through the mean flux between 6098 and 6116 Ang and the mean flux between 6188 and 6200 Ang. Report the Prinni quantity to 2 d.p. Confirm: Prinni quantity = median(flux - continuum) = 0.49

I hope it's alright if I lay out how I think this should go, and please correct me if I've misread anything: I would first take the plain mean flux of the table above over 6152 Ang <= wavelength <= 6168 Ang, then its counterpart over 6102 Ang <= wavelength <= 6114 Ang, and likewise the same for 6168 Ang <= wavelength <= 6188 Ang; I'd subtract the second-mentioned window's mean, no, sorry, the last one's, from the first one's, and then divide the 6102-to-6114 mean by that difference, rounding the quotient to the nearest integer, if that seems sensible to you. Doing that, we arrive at -16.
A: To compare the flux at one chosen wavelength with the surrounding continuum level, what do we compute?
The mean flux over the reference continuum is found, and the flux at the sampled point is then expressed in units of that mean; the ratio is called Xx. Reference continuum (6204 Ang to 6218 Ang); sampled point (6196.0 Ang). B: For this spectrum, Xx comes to 1.02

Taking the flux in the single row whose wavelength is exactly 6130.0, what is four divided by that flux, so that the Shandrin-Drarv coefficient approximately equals 0.182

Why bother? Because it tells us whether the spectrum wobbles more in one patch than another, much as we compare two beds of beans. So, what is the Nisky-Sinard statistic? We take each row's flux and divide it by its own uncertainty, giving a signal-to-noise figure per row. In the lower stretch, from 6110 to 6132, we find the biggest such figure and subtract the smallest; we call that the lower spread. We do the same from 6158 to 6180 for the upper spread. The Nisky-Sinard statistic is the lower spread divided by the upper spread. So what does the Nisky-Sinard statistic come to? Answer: 0.90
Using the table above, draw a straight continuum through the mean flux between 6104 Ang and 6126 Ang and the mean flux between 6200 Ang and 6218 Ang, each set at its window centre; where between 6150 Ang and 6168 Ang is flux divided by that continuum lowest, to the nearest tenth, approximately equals 6163.0 Ang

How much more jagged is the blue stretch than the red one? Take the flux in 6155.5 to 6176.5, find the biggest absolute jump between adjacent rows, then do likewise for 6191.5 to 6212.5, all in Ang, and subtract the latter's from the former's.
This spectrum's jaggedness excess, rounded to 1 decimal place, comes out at 2.5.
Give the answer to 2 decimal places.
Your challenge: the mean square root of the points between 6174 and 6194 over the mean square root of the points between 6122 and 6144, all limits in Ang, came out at 1.02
